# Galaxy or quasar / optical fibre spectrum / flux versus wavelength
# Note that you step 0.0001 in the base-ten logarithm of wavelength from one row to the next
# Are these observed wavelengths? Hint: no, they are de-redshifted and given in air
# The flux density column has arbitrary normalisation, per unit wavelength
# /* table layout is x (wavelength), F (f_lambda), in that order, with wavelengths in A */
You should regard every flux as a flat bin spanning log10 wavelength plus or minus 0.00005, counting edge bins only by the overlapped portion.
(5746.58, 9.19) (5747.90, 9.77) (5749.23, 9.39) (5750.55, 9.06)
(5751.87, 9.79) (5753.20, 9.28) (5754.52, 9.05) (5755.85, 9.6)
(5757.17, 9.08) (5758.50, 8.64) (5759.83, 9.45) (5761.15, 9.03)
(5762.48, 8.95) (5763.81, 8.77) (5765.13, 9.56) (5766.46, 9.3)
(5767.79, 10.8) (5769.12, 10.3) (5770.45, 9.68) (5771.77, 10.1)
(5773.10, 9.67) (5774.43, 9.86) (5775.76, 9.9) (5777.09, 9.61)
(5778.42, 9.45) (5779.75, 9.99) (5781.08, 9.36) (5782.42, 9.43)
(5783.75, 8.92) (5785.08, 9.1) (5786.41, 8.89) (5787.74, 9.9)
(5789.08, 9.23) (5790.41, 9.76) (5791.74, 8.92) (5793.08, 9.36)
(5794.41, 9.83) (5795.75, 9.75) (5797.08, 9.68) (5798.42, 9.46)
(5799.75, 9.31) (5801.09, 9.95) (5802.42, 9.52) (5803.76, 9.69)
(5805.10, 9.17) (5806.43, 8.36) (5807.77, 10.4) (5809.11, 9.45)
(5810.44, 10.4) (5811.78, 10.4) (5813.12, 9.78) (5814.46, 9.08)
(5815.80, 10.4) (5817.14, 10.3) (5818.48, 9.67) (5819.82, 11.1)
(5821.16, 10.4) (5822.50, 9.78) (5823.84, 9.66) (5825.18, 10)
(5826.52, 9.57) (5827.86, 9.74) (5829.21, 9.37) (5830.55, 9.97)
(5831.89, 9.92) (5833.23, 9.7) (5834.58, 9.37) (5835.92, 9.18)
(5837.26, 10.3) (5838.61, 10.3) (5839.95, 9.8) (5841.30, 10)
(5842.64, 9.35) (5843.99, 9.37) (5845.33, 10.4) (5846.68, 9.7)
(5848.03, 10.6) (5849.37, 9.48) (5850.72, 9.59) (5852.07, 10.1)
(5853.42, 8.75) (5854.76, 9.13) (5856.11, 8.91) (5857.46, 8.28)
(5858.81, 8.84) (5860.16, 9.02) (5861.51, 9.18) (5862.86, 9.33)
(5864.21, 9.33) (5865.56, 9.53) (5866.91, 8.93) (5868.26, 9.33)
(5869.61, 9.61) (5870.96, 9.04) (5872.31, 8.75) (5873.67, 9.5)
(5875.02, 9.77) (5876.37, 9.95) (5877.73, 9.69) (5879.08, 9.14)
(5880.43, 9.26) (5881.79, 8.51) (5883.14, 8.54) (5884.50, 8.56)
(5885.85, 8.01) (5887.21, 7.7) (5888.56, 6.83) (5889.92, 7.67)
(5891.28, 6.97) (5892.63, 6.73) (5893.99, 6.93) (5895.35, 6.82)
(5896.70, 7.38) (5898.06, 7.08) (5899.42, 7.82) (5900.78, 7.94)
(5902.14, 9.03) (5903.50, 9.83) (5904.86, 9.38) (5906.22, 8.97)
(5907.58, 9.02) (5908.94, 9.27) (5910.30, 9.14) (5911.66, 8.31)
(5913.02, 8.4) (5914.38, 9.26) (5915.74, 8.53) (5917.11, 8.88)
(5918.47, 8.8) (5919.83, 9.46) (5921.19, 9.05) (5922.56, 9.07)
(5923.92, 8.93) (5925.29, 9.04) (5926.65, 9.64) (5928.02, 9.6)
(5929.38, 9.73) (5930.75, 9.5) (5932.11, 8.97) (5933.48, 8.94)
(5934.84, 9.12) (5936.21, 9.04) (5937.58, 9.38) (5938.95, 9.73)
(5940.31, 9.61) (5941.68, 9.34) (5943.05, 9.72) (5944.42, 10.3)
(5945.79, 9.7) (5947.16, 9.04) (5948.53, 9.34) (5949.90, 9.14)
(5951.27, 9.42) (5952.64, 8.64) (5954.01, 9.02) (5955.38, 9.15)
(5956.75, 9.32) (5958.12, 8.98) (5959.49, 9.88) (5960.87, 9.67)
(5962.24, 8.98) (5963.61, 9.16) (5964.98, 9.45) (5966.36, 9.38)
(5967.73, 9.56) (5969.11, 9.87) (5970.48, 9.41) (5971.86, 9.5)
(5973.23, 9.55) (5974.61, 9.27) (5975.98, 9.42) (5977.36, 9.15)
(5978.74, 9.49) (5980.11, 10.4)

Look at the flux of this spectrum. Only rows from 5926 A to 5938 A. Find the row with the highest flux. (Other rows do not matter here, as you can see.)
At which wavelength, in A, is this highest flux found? 5929.38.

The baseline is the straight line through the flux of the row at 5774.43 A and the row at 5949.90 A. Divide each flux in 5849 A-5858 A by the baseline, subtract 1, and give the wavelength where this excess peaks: 5852.07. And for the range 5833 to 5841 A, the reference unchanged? 5838.61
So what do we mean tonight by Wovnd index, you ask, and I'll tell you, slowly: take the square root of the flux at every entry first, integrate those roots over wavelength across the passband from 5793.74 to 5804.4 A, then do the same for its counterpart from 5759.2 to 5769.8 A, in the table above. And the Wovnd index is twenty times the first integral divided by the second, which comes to 20.3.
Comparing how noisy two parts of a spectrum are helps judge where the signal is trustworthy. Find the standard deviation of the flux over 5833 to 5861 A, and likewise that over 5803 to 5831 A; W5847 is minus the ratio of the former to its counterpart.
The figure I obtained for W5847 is -1.02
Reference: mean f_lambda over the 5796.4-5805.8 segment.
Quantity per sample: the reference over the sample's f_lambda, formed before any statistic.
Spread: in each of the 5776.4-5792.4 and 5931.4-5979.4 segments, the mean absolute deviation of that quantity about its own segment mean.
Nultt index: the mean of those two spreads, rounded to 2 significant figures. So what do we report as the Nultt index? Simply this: 0.031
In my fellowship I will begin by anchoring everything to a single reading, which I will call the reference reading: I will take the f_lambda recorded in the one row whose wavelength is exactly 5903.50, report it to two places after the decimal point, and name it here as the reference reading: 9.83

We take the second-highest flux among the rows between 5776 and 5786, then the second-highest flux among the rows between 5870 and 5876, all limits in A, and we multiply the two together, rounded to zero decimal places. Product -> 91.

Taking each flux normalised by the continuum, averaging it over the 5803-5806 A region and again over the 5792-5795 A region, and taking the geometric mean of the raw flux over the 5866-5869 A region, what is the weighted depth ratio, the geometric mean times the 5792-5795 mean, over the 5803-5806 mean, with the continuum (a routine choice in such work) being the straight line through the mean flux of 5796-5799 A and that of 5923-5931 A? 9.3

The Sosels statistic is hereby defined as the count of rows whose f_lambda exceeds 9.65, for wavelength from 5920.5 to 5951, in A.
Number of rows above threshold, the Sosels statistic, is 5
